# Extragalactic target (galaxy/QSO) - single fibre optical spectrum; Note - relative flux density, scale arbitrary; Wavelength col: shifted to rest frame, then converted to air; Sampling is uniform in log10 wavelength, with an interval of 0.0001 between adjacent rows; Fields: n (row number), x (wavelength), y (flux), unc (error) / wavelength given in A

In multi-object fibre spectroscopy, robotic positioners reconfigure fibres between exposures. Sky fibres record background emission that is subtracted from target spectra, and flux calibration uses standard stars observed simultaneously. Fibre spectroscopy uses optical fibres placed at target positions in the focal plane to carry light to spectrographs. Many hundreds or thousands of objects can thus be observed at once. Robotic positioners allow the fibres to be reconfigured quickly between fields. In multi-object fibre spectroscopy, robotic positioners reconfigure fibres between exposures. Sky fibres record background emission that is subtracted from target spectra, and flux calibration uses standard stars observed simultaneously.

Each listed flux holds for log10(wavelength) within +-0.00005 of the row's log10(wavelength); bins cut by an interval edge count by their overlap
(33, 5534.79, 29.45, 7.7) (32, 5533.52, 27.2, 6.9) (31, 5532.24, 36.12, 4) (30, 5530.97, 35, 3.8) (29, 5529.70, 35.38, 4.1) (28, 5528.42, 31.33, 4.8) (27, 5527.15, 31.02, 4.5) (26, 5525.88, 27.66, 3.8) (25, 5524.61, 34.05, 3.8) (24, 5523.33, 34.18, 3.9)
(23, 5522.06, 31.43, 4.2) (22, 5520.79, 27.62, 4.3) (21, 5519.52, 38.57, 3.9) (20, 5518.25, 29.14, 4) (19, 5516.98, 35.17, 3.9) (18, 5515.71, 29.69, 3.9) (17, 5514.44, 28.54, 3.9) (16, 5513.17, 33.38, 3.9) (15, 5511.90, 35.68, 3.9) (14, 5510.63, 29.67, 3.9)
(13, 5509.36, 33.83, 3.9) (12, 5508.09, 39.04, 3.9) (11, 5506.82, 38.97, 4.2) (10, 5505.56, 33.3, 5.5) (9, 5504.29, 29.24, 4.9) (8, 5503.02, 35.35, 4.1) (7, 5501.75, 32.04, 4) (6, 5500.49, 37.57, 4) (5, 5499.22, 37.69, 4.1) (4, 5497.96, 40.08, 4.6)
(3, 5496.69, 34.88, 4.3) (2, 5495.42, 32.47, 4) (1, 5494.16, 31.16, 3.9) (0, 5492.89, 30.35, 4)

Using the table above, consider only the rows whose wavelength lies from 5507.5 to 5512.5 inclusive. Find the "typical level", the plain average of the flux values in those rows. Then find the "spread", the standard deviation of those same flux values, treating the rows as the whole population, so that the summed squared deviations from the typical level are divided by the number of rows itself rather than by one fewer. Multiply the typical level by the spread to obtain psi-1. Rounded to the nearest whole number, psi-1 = 117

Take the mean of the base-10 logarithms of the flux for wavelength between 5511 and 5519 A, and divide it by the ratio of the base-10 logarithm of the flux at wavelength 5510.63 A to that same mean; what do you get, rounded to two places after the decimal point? 1.53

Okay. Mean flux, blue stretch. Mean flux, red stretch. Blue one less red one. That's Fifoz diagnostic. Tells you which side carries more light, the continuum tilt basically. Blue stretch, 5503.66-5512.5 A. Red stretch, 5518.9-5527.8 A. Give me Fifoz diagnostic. 2.2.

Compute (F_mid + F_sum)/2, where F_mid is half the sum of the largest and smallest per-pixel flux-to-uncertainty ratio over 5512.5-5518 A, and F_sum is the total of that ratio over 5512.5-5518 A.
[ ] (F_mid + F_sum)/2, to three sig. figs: 20.3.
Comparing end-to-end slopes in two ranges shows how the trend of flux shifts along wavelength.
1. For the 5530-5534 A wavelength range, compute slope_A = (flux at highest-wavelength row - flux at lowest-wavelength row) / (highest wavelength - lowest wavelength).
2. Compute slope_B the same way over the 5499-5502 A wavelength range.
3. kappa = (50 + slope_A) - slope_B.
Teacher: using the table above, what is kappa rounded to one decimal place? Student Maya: 49.2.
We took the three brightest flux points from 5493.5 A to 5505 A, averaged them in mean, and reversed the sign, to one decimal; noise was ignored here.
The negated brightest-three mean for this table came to -38.4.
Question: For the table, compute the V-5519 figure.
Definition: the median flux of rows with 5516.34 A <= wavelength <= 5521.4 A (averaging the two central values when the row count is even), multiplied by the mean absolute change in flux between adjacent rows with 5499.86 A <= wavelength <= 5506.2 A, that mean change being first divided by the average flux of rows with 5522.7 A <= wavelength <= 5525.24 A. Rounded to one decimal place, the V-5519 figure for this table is 4.5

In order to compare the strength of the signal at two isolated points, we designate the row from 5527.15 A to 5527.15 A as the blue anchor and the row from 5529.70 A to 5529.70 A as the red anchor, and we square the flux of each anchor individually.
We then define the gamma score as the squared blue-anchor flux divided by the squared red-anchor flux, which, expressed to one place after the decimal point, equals 0.8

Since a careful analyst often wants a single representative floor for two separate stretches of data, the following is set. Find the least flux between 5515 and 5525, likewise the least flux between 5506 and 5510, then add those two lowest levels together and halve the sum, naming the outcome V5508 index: 30.7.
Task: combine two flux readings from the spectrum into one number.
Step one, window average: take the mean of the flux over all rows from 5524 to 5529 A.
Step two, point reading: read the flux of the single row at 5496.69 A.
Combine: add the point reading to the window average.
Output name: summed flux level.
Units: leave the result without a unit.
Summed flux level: 65.9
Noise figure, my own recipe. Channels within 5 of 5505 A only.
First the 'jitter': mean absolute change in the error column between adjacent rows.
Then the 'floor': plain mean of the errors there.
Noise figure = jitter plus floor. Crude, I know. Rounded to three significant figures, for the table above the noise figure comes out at 4.76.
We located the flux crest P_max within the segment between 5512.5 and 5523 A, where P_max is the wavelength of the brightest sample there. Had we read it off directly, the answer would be 5519.52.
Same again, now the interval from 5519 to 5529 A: 5519.52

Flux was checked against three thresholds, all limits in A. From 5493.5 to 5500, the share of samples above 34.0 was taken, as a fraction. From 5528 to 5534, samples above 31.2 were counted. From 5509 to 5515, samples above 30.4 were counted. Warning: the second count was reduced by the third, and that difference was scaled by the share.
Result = 0.60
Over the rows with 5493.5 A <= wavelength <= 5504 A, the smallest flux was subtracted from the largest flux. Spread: 8.9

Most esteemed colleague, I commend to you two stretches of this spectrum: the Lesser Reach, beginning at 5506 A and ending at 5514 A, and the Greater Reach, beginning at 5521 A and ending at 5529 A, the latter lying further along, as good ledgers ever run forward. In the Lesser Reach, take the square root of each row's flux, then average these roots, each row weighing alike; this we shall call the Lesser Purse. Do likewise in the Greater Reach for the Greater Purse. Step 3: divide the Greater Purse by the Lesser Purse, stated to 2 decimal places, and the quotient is 0.95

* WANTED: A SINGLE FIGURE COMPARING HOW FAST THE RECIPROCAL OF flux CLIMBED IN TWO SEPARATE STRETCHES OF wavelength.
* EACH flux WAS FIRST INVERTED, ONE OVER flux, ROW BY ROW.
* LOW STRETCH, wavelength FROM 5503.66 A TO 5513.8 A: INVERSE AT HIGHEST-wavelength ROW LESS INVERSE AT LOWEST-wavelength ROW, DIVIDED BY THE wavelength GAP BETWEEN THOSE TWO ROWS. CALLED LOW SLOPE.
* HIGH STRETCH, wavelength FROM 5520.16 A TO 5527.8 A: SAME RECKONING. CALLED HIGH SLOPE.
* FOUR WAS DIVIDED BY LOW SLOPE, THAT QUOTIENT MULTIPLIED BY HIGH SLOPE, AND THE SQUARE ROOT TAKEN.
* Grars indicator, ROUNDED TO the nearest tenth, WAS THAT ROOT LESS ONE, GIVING 1.3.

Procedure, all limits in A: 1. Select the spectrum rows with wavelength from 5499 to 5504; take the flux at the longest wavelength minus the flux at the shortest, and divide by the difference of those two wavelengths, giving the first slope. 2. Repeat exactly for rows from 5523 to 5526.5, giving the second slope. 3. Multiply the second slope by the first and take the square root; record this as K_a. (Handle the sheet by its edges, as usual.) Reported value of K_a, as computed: 1.25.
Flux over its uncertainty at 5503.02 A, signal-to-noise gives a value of 8.62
